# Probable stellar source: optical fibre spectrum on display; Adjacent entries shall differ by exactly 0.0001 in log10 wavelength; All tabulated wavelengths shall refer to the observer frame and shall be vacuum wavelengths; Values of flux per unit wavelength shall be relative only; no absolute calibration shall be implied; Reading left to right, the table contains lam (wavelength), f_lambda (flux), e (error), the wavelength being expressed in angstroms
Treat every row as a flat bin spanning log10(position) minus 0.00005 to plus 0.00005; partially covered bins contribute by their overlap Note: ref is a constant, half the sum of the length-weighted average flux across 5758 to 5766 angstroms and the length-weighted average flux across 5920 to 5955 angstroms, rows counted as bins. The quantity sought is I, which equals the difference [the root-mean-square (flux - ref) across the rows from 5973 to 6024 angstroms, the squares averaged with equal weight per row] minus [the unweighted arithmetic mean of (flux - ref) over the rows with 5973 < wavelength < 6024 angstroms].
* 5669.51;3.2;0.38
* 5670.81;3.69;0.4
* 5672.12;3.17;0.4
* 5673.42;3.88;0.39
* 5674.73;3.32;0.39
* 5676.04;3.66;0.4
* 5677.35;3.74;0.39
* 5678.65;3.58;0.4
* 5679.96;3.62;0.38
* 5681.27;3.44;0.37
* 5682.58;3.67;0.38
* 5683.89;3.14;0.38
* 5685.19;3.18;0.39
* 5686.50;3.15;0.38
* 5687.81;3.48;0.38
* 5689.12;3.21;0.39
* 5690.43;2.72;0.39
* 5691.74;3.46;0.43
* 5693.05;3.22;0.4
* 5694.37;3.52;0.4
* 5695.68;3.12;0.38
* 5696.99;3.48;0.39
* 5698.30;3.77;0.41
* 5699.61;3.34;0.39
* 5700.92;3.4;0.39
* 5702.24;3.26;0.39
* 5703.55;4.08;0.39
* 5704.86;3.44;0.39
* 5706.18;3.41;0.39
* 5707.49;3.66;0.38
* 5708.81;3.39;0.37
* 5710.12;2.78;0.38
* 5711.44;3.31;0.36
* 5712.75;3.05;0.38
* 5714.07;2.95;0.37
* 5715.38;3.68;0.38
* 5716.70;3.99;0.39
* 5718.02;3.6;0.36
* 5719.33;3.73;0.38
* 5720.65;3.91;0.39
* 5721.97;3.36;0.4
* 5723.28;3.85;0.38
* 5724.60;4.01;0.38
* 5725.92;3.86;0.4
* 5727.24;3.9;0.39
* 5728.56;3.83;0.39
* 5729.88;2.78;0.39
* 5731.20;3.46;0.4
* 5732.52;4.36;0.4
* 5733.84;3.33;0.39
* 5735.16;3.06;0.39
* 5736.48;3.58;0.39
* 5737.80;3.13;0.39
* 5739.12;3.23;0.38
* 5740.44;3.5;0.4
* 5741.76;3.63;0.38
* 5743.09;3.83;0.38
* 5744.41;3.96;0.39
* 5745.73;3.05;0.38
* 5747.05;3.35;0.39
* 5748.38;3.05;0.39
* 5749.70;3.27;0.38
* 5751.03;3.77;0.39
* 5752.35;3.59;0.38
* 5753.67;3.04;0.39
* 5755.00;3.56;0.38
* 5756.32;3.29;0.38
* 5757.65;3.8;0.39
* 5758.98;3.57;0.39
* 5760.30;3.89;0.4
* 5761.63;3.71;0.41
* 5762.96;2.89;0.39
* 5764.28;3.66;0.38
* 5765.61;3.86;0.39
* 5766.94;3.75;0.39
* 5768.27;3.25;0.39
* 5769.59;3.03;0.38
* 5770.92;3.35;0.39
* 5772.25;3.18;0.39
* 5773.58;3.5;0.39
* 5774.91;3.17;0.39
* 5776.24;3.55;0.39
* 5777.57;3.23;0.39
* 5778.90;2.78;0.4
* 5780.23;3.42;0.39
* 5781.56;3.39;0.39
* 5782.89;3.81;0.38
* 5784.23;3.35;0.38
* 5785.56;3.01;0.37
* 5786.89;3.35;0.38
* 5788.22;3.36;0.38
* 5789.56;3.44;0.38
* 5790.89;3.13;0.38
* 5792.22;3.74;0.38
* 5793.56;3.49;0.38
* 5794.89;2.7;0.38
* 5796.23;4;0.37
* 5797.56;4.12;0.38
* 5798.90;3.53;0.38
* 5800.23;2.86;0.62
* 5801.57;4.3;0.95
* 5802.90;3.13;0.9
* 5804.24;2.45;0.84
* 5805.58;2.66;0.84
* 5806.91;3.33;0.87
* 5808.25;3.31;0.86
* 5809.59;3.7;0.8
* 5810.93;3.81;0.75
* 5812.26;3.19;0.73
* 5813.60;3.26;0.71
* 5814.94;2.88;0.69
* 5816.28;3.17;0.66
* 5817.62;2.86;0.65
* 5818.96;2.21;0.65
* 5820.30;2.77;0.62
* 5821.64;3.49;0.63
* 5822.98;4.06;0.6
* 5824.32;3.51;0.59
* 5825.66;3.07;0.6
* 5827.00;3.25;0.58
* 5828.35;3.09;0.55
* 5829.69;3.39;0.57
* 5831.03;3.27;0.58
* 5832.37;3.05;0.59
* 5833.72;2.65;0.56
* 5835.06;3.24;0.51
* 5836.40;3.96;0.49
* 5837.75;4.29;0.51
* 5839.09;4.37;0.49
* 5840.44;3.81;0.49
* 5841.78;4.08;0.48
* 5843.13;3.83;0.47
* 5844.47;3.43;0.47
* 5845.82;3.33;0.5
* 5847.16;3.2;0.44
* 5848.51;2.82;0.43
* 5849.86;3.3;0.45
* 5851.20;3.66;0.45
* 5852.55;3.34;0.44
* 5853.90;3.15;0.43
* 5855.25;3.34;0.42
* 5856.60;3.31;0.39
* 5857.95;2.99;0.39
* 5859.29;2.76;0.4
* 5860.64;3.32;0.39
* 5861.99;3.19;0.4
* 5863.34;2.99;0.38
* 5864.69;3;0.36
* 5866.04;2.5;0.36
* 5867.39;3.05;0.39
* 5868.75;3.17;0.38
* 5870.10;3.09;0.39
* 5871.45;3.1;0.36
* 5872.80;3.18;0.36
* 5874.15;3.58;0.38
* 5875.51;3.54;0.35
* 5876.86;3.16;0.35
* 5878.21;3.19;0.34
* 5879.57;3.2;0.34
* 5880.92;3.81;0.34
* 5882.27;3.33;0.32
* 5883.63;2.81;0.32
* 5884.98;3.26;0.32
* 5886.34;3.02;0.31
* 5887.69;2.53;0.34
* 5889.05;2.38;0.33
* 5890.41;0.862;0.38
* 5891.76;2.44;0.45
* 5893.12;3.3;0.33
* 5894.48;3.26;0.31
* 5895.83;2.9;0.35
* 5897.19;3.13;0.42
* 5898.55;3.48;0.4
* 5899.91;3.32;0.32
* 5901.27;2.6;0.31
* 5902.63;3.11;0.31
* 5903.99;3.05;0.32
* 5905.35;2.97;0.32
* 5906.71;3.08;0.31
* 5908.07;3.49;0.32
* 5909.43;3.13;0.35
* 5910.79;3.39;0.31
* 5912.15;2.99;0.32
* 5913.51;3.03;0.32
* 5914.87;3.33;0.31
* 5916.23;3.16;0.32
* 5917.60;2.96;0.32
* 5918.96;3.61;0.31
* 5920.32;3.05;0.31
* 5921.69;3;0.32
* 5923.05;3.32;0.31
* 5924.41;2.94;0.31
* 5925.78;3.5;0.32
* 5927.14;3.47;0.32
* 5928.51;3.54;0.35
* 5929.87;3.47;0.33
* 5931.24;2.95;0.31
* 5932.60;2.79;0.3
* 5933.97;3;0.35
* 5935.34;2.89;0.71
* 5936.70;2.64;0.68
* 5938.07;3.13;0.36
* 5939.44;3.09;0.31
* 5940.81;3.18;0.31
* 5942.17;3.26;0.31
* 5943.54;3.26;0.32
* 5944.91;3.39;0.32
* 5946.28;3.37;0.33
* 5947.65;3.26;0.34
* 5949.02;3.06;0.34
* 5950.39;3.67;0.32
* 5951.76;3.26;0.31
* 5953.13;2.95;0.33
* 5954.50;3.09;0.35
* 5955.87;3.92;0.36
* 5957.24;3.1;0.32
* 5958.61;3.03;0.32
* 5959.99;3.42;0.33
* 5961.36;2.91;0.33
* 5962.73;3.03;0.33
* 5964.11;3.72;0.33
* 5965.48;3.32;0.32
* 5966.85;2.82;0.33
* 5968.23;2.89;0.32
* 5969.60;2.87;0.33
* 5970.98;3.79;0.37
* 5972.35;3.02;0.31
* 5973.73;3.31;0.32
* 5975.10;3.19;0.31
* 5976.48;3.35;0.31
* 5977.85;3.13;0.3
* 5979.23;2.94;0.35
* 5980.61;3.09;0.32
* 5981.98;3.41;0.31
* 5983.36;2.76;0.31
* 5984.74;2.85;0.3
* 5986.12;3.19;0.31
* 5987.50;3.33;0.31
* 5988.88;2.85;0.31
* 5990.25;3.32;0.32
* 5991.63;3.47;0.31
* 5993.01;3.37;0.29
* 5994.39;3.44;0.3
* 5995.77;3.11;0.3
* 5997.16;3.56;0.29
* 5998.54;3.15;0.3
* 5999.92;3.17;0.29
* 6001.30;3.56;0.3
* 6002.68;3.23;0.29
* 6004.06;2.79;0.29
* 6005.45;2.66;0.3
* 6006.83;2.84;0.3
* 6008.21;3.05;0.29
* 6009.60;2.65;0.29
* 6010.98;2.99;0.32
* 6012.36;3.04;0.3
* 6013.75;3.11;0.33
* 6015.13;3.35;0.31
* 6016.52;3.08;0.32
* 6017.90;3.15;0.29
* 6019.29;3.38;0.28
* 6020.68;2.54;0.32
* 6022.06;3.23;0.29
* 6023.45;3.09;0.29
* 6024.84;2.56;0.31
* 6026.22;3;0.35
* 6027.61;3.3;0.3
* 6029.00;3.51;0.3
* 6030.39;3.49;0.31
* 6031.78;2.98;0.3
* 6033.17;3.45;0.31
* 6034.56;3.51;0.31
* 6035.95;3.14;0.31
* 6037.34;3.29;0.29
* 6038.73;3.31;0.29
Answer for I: 0.62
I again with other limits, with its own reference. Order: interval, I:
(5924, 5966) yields 0.51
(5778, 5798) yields 0.37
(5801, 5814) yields 0.59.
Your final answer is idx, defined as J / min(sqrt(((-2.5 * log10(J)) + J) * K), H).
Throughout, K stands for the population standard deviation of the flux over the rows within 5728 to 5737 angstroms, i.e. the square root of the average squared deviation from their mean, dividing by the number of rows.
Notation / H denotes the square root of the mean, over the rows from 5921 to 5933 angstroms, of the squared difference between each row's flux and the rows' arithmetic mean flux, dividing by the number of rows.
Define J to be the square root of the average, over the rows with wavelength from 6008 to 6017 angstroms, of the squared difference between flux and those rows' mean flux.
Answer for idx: 0.69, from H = 0.279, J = 0.192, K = 0.48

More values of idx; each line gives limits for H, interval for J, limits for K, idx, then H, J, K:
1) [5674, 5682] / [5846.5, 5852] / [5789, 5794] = 2.13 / 0.140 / 0.299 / 0.22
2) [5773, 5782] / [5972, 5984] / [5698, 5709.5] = 0.81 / 0.244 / 0.197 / 0.25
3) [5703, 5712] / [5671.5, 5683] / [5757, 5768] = 0.57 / 0.361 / 0.207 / 0.30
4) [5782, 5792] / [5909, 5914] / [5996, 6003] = 0.67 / 0.234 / 0.156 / 0.19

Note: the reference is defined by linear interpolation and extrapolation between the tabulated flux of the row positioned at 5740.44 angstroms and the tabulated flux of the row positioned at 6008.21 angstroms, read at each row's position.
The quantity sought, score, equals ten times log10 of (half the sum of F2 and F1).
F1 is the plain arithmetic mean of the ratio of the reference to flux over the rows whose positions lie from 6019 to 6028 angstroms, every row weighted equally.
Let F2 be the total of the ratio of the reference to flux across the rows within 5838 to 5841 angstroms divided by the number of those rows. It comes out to -0.38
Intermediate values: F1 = 1.02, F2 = 0.82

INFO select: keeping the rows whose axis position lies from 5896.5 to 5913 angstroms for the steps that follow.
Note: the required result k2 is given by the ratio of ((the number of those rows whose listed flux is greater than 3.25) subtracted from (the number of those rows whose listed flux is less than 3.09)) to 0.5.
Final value 2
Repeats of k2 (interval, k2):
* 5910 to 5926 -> 2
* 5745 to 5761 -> -12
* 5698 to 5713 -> -16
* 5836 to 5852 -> -18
